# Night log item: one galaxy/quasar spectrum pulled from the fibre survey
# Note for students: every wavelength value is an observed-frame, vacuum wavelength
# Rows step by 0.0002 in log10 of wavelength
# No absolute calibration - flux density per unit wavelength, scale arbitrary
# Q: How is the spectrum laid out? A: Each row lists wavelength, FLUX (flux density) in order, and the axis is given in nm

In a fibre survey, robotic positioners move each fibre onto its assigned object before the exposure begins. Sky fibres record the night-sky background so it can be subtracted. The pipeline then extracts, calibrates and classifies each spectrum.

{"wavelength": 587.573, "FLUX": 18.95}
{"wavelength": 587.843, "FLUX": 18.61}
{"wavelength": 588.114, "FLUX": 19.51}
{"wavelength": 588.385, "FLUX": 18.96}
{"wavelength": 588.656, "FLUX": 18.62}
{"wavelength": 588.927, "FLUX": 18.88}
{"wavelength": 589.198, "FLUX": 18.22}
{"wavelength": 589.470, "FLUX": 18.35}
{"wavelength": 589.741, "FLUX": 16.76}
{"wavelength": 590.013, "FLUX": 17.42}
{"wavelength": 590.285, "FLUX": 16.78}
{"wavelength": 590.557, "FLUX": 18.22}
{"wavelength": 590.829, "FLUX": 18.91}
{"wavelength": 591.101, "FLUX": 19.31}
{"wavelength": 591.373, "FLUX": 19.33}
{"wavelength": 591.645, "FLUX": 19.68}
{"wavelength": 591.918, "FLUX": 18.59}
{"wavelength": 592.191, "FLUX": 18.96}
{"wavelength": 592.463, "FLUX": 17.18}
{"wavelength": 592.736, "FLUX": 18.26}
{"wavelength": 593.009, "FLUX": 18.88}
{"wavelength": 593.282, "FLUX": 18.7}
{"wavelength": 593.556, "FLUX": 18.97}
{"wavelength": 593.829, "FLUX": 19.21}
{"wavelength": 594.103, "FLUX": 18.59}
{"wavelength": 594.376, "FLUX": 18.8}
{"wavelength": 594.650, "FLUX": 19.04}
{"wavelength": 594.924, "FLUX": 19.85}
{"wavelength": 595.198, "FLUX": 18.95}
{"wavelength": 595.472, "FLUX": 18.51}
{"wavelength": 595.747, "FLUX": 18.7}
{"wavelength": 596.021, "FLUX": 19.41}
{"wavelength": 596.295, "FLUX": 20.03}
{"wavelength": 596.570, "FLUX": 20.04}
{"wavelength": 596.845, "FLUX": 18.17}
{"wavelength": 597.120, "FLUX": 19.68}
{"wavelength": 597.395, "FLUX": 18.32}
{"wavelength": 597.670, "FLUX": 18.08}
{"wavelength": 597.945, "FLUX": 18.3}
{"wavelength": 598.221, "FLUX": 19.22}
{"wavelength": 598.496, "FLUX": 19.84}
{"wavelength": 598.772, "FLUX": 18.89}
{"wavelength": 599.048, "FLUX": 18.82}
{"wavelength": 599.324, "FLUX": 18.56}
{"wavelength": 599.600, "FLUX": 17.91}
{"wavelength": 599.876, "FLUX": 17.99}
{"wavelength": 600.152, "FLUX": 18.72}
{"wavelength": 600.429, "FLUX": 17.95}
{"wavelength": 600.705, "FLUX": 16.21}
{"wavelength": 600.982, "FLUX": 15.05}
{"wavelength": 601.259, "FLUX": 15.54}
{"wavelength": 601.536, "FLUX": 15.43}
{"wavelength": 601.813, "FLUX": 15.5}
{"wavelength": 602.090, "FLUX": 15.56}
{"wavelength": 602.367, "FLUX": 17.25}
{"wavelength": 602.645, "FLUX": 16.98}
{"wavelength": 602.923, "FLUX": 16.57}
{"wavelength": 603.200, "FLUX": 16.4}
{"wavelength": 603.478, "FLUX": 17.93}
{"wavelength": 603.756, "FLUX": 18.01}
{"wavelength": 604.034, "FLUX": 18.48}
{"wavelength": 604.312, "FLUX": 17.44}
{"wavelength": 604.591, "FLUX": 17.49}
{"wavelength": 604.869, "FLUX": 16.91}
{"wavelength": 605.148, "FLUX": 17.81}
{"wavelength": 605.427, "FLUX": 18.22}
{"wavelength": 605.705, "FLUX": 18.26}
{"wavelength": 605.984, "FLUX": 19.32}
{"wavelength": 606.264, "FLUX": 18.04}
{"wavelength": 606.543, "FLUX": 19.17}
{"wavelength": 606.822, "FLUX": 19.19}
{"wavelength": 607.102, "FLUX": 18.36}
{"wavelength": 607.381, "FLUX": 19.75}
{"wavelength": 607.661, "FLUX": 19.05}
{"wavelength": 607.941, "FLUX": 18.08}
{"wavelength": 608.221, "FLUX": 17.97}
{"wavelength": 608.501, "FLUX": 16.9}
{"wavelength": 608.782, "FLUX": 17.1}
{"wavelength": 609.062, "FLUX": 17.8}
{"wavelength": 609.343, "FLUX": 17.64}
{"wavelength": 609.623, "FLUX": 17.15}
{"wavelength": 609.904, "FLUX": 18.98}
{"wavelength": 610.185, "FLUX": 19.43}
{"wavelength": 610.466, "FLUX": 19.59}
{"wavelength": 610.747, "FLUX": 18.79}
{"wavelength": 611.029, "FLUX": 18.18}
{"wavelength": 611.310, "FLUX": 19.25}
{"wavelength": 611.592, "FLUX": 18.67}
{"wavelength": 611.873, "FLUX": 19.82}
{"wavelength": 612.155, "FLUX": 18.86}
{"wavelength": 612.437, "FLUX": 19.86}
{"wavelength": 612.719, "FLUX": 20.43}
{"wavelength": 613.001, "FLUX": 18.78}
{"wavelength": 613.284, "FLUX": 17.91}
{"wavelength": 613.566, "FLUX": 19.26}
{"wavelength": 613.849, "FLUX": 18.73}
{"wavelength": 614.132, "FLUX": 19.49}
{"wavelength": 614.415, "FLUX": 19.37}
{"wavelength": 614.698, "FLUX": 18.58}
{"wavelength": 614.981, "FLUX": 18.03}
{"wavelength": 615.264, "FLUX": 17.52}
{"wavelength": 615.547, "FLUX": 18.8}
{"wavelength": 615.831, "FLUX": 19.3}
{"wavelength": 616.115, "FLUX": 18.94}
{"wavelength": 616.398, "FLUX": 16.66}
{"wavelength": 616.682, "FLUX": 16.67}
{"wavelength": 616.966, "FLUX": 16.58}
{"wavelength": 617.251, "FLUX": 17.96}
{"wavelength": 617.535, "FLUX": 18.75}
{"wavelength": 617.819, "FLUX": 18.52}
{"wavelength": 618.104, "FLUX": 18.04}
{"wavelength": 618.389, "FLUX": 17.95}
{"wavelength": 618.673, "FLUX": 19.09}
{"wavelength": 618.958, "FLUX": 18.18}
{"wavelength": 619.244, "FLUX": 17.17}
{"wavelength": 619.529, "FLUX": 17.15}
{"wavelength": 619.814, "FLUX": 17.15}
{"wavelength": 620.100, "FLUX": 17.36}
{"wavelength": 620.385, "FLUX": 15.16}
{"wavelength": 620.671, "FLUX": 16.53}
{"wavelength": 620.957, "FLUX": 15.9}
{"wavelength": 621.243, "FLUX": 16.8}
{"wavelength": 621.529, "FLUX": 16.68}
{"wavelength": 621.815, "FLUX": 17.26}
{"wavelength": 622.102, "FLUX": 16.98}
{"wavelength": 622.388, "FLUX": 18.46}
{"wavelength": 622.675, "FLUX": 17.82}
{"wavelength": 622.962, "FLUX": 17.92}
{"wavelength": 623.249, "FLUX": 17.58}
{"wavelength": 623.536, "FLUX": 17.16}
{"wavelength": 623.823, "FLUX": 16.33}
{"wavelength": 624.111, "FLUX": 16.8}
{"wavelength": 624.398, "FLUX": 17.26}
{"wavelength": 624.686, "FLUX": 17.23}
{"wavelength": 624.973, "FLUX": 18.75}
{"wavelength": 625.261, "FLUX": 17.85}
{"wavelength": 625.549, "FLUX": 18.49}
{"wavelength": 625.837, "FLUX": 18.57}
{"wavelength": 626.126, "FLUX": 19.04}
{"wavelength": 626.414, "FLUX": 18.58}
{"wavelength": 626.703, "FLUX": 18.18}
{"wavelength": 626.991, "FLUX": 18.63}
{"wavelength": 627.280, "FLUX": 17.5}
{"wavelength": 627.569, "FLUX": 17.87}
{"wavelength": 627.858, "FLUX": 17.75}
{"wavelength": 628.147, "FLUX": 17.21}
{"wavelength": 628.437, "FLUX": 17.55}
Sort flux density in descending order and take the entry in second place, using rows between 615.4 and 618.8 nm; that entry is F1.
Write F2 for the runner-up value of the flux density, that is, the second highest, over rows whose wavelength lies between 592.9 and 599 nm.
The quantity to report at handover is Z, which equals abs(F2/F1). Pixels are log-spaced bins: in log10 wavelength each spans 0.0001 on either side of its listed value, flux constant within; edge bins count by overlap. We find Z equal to 1.05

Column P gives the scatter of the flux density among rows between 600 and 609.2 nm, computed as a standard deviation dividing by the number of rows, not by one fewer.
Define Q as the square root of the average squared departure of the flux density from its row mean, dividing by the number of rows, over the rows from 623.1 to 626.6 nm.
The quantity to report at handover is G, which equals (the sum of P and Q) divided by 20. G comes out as 0.103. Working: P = 1.22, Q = 0.83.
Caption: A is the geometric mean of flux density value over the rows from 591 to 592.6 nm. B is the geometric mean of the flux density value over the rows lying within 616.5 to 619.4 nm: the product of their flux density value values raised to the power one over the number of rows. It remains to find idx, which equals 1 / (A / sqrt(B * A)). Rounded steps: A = 18.8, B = 17.9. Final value 0.97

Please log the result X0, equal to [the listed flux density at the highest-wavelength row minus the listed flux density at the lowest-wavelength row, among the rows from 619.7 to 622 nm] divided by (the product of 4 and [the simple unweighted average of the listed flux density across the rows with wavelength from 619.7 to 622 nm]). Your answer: 0.002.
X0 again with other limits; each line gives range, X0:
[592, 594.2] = -0.005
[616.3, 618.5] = 0.018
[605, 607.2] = 0.007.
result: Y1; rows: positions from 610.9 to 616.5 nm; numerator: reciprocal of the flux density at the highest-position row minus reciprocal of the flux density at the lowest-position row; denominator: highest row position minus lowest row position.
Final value 0.0009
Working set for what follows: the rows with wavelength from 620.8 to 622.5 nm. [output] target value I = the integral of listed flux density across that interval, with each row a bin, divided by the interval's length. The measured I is 17.0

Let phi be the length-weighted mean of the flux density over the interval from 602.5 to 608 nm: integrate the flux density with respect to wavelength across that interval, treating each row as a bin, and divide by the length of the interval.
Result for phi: 18.1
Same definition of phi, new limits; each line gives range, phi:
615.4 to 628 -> 17.7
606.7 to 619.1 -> 18.5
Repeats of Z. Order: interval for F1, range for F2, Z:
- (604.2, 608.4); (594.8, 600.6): 1.04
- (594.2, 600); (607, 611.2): 0.98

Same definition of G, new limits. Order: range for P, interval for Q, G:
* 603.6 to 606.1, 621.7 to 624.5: 0.062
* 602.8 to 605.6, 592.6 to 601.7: 0.095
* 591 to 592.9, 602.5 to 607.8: 0.086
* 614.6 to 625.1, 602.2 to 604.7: 0.079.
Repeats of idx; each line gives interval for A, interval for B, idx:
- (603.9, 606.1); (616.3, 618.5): 0.99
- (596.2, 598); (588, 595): 0.99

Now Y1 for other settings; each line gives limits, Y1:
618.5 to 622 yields 0.0018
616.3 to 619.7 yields -0.0005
